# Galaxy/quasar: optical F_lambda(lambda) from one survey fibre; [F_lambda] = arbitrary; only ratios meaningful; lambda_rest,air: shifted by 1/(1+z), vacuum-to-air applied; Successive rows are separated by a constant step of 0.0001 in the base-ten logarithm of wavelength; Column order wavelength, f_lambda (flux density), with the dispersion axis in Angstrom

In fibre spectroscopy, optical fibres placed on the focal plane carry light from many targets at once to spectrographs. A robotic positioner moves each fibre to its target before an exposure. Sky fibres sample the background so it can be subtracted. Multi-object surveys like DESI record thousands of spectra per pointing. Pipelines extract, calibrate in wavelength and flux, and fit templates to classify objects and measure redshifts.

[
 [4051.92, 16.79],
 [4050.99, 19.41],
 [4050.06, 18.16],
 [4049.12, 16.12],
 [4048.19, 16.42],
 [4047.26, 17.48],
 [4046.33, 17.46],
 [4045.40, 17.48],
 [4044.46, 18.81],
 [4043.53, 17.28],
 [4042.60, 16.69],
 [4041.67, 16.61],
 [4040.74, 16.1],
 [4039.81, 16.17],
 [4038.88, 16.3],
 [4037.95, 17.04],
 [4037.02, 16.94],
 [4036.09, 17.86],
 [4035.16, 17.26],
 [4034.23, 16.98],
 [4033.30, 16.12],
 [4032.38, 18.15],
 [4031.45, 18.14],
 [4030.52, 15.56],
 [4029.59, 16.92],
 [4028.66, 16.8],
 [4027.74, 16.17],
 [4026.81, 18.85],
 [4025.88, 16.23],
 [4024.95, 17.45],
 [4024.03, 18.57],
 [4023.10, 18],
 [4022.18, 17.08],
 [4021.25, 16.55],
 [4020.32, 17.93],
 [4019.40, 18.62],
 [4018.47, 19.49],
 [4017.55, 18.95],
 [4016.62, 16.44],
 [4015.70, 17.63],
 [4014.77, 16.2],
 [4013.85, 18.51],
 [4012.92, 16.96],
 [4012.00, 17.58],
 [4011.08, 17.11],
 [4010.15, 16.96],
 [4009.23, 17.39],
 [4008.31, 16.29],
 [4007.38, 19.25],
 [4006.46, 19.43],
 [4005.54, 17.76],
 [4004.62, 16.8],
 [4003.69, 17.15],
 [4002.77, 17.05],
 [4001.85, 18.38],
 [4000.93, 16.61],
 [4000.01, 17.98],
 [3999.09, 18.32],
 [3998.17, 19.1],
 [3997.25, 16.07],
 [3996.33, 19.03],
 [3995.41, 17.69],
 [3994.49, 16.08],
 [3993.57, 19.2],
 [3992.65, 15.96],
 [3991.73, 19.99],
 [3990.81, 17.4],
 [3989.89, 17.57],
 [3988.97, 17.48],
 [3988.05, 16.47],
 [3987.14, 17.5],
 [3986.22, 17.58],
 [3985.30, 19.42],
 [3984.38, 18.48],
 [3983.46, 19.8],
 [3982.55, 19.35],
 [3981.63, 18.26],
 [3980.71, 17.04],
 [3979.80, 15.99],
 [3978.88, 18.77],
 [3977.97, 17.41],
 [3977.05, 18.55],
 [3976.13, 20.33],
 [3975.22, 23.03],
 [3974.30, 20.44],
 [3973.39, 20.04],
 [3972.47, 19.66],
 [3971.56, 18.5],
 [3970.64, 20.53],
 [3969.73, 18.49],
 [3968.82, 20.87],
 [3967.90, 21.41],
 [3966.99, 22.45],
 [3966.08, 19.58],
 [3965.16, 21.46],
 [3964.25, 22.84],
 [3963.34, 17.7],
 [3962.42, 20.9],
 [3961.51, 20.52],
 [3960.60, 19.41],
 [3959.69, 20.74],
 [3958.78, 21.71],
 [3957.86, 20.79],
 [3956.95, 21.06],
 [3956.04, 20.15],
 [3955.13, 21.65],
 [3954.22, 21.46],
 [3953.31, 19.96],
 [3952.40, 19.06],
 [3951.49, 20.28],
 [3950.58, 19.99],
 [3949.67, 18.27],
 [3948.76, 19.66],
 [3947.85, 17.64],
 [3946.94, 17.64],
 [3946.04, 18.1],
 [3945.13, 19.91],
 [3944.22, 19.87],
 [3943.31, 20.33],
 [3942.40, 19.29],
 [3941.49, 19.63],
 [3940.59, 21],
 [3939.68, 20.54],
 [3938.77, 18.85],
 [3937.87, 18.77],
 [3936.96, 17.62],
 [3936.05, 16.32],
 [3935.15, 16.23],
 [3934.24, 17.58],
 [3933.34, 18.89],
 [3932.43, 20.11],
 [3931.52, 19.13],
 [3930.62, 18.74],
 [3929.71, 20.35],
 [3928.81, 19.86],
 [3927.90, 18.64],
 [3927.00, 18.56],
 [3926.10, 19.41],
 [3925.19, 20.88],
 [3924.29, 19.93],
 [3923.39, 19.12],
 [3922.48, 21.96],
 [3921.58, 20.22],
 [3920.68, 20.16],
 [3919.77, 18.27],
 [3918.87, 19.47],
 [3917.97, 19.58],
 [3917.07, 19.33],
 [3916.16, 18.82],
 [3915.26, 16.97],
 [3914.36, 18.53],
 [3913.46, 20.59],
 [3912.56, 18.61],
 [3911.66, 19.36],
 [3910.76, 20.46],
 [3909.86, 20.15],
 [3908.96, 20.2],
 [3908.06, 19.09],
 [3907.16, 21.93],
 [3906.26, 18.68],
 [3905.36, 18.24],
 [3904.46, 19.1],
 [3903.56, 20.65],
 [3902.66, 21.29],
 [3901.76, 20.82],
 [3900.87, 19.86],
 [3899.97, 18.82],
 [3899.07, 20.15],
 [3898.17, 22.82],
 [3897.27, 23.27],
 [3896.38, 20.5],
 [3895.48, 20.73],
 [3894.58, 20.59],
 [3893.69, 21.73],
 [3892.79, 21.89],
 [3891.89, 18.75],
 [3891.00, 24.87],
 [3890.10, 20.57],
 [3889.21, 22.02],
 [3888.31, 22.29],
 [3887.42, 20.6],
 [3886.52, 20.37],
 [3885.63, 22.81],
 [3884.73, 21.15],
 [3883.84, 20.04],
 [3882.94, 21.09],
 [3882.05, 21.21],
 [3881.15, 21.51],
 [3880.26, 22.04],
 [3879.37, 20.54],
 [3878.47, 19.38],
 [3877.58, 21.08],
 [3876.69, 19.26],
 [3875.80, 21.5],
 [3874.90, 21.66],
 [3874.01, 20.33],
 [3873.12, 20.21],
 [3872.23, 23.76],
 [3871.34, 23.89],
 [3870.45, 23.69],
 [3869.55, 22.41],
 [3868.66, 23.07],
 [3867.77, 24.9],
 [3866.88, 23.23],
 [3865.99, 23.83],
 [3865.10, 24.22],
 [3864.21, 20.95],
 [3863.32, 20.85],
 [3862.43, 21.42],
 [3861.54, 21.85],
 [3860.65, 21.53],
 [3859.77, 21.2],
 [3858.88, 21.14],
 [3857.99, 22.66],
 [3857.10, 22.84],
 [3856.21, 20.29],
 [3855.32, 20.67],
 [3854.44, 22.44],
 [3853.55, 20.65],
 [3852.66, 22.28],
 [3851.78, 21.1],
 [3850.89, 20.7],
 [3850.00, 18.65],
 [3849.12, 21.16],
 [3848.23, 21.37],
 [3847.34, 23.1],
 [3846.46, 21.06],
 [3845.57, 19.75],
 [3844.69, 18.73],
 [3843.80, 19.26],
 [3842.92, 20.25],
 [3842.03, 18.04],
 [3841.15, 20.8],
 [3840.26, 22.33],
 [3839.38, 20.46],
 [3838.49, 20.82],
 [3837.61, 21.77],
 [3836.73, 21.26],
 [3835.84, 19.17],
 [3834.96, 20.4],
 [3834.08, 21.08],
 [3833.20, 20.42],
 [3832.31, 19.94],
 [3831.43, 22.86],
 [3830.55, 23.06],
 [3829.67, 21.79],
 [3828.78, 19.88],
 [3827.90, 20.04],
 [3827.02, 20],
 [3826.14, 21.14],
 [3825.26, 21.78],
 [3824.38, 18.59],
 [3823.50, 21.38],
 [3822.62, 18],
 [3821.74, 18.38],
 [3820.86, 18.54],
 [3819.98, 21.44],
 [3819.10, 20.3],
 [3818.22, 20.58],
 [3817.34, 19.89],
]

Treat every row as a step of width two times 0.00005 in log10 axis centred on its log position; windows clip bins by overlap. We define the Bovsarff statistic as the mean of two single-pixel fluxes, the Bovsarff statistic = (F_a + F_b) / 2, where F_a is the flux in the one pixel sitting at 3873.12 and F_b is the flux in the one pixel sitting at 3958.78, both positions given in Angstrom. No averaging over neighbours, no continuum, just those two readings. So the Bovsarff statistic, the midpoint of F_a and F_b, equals 21.0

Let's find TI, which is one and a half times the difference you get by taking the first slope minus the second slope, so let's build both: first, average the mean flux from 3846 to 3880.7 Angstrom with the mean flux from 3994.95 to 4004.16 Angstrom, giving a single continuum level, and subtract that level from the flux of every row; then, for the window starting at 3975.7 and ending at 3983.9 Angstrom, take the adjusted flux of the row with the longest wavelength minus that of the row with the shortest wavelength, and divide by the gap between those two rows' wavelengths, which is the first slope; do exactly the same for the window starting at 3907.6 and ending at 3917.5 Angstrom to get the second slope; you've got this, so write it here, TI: -0.15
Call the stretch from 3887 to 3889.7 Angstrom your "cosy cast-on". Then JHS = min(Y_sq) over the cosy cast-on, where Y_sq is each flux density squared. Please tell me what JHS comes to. 424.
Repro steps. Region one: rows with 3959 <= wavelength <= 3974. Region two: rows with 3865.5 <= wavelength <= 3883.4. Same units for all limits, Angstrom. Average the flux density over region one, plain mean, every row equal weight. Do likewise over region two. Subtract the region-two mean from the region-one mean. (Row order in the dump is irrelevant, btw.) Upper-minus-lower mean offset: -1.6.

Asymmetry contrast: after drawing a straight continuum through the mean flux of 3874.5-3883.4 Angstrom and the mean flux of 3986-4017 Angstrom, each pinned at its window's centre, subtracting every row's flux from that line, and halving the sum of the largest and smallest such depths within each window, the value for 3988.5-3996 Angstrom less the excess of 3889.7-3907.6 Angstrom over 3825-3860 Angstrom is 2.3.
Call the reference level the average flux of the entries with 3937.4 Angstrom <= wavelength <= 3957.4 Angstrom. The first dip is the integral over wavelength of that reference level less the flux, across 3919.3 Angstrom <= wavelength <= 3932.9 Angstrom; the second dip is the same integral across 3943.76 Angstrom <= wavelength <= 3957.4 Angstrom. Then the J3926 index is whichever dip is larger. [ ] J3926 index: 1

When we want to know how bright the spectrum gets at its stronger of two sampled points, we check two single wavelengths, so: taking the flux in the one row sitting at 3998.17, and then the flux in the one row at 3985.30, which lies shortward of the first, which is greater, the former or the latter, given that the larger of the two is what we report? 19.4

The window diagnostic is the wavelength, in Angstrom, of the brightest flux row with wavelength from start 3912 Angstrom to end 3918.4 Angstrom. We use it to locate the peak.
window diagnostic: 3913.46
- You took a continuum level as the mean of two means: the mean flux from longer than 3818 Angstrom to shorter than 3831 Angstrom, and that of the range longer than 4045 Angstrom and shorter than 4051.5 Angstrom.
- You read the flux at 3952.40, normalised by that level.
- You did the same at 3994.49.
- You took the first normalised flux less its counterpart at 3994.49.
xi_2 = 0.158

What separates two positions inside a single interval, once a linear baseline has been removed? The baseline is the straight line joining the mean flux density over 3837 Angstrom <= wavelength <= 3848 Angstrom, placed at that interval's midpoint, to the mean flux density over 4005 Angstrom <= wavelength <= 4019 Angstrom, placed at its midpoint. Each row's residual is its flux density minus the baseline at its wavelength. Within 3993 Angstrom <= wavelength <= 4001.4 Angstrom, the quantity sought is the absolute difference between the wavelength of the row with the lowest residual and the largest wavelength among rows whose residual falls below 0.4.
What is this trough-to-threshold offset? 6.4 Angstrom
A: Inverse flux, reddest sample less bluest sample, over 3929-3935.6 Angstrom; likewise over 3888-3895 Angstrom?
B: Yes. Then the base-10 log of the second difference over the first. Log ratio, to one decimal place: -0.5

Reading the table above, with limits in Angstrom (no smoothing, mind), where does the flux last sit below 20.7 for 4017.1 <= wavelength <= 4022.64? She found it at 4022.18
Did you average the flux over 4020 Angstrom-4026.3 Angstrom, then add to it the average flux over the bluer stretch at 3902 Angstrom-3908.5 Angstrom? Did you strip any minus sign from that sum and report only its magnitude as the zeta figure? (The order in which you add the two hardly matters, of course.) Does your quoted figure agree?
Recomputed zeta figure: 37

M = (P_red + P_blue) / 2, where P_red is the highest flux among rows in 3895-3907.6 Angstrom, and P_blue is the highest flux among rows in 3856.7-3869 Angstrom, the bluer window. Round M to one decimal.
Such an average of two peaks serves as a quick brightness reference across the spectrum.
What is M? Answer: 24.1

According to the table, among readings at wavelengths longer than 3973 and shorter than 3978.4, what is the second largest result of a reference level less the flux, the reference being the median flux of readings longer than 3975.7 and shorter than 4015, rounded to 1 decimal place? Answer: -1.0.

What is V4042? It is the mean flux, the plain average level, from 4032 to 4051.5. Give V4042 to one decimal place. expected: 17.2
